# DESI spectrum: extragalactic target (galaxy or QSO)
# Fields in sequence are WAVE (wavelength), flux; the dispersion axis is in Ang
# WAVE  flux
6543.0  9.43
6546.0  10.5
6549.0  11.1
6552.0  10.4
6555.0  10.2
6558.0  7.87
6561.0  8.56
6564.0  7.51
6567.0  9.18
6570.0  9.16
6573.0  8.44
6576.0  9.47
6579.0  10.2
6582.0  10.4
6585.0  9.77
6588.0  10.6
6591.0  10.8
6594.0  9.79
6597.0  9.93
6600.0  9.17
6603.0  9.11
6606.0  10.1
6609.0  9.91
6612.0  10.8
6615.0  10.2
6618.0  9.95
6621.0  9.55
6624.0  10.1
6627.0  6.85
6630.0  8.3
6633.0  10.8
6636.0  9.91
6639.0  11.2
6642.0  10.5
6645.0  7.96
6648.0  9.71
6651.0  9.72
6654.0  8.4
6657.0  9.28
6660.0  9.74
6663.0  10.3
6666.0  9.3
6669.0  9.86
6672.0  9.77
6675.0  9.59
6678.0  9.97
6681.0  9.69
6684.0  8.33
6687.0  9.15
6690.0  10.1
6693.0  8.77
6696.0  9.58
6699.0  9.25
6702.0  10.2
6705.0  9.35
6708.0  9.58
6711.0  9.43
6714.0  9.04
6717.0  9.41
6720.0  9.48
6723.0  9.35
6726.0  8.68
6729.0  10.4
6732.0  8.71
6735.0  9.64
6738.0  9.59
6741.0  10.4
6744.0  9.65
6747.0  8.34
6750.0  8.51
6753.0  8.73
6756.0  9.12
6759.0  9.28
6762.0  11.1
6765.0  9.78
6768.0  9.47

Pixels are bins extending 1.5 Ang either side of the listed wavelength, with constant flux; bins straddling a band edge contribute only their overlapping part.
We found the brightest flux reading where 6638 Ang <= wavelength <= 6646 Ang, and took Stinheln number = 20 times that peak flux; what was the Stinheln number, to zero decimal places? 224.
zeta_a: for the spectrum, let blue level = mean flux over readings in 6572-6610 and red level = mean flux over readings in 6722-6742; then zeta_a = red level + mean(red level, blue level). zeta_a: 19.2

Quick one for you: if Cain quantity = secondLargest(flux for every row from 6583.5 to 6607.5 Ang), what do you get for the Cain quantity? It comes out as 10.6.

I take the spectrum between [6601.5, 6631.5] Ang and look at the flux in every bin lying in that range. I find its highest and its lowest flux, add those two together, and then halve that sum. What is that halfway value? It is 8.8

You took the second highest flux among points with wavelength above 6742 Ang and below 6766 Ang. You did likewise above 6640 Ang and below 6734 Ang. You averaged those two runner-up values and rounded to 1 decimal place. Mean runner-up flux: 10.1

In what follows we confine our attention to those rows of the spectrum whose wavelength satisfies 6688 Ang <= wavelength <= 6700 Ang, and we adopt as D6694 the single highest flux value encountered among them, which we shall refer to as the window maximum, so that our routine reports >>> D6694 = 10.1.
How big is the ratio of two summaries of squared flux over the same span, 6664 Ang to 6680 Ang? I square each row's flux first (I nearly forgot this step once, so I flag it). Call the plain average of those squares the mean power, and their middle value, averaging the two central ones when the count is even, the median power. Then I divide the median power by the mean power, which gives 1.01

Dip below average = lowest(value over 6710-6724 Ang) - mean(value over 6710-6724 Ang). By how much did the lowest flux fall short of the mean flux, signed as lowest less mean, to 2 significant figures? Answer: -0.30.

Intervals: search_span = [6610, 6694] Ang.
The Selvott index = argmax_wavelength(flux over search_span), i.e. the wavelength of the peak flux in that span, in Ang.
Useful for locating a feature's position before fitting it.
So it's 6639.0 Ang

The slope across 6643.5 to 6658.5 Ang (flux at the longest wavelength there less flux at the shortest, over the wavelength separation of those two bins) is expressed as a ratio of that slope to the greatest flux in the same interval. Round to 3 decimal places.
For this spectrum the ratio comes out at 0.011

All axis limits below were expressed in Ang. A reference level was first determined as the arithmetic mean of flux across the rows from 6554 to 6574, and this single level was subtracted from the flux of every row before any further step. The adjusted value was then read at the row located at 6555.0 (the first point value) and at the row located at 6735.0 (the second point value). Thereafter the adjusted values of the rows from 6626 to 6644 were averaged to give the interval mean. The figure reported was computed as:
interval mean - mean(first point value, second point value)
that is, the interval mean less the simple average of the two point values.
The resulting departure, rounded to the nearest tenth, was -0.3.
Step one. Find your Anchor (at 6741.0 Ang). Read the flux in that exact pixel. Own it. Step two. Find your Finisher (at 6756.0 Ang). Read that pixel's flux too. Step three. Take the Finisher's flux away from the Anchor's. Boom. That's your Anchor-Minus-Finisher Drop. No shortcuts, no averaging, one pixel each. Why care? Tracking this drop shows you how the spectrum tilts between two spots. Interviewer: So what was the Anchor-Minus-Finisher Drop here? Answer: 1.3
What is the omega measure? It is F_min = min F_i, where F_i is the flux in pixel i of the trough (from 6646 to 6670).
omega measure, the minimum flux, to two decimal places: 8.40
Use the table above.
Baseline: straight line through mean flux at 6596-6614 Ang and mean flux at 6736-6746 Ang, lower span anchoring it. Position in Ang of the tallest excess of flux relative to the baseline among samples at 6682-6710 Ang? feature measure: 6702.0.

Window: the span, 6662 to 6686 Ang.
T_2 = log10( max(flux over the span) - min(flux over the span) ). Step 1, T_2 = 0.29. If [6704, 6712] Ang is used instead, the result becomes -0.64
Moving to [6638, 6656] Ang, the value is 0.51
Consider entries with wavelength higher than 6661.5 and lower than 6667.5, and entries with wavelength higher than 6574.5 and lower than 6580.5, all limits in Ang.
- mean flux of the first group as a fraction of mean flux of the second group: 1.00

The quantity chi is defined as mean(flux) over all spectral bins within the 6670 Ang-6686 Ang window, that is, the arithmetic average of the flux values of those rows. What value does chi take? 9.47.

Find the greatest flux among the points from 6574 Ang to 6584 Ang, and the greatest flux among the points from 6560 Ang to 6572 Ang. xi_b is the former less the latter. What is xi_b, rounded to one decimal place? 1.2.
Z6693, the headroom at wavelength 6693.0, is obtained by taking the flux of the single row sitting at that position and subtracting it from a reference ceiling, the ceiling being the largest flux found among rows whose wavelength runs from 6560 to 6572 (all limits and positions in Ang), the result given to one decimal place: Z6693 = 0.4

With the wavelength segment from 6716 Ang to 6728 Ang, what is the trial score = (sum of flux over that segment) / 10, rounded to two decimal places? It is 3.69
